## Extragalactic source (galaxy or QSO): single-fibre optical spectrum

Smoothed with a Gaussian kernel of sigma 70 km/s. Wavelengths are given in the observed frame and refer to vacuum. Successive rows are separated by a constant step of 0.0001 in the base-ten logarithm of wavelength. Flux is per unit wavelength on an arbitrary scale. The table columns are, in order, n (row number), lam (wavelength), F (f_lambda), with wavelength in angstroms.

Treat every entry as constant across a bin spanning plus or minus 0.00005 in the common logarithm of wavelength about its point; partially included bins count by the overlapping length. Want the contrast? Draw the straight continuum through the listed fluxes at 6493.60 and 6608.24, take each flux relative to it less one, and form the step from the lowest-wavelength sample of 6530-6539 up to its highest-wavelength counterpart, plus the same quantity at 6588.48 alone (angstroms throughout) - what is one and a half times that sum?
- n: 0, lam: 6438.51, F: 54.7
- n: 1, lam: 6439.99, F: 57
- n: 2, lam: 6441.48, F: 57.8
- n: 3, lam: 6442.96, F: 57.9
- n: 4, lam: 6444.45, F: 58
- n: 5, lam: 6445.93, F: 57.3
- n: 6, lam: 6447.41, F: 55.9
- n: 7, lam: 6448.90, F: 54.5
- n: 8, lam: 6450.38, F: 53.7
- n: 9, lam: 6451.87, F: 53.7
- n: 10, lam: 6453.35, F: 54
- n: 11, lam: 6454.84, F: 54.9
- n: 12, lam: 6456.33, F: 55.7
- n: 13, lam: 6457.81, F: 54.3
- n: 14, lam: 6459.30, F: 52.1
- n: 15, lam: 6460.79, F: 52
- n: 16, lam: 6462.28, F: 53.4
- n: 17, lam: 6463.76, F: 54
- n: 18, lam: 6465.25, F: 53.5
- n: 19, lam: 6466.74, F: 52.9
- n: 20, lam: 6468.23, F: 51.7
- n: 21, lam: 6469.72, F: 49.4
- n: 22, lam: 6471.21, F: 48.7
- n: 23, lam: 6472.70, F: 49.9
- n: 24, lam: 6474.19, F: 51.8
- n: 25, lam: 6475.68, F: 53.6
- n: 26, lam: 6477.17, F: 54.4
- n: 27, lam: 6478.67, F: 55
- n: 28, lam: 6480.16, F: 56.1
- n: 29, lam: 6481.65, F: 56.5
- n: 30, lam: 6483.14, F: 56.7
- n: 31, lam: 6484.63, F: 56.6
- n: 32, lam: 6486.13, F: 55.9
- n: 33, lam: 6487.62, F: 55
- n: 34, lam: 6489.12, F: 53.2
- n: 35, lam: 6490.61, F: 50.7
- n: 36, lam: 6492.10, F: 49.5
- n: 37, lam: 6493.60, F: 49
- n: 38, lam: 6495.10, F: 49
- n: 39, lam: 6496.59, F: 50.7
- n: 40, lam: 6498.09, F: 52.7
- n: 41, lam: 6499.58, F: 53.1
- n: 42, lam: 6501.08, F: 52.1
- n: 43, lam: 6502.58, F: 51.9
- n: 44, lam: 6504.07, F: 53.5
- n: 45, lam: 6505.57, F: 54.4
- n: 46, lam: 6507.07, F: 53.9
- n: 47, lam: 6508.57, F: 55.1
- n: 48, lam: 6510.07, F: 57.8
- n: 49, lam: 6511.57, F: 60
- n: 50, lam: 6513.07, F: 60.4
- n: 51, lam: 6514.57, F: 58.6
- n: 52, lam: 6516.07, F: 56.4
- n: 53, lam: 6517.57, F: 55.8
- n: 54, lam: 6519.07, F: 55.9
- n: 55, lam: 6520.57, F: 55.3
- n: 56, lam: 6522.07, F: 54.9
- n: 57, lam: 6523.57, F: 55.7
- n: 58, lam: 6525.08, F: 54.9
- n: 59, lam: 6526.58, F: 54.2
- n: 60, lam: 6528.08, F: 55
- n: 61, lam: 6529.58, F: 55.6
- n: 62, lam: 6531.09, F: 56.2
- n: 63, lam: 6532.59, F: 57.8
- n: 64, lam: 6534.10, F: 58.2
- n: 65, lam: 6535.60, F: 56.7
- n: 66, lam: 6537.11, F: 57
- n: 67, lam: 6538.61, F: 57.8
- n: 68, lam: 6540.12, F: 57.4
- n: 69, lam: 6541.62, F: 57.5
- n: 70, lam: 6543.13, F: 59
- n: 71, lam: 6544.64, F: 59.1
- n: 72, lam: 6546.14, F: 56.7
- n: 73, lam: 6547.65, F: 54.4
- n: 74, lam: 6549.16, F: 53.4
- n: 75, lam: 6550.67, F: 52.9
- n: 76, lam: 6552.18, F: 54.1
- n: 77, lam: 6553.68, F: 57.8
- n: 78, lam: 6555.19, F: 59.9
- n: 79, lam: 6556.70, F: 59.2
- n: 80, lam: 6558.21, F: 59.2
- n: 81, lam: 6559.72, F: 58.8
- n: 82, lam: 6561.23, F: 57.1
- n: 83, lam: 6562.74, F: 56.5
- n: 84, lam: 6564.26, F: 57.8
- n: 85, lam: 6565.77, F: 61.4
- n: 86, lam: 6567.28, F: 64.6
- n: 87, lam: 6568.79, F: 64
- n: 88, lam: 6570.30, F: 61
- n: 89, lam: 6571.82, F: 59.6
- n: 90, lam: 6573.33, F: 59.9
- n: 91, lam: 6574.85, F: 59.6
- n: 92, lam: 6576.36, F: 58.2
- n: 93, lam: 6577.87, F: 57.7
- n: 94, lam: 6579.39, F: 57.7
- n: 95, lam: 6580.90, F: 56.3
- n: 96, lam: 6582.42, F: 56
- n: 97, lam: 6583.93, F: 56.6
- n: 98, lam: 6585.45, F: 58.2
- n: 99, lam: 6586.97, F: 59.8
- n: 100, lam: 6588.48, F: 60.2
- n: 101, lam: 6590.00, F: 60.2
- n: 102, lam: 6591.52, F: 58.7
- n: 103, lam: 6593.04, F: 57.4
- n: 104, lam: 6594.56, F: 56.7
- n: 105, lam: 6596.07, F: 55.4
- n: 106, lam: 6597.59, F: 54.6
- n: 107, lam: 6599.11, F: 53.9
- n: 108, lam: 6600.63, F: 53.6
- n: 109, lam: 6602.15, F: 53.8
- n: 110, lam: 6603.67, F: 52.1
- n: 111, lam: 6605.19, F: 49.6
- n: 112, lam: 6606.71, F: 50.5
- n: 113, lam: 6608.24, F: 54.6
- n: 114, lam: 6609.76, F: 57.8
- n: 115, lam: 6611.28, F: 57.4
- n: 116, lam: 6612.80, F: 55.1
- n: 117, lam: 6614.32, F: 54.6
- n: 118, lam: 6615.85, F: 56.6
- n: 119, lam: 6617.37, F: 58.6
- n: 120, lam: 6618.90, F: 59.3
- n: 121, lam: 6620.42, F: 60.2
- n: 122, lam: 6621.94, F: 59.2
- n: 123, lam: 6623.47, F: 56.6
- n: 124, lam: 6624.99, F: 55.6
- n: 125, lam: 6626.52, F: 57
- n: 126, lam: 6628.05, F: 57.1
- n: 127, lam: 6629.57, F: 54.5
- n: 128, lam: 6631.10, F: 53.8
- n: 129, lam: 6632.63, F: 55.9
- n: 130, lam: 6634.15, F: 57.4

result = 0.22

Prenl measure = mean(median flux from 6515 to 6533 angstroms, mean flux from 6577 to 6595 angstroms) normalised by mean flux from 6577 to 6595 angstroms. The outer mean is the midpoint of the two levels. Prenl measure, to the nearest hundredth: 0.98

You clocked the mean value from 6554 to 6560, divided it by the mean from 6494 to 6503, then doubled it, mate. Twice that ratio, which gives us 2.30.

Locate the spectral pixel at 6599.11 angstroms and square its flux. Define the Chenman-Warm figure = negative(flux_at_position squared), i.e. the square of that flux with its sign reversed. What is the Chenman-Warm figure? -2905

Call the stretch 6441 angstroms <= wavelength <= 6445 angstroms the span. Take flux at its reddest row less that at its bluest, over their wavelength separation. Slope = 0.1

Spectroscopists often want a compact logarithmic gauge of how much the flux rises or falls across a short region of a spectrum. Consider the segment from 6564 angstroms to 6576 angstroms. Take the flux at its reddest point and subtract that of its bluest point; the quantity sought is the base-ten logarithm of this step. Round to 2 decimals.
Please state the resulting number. 0.26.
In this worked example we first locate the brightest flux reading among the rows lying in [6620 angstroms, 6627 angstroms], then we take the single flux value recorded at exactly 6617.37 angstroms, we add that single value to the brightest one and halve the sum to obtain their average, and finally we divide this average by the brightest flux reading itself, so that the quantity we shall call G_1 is 0.99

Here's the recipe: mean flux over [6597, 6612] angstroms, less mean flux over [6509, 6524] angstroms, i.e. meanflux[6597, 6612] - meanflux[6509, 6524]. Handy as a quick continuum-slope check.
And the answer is -3.3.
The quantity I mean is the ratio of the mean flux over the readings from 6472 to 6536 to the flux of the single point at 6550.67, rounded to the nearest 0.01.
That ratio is 1.03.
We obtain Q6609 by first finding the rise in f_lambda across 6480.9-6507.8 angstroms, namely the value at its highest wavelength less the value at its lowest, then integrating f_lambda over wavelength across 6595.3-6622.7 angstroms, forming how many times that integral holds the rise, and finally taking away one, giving -585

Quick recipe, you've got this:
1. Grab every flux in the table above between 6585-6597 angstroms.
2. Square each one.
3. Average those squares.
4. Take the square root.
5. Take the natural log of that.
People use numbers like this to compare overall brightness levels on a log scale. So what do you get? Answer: 4.07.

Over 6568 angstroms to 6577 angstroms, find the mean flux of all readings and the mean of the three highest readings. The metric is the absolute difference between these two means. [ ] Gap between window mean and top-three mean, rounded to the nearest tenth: 1.2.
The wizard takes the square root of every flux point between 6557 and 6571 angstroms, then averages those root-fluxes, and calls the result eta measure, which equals 7.75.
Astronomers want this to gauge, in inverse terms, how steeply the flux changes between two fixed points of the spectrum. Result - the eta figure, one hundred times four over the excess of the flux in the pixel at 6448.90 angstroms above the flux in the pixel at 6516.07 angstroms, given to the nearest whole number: -211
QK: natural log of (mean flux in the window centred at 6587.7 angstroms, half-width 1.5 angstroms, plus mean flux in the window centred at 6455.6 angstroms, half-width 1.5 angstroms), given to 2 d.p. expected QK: 4.75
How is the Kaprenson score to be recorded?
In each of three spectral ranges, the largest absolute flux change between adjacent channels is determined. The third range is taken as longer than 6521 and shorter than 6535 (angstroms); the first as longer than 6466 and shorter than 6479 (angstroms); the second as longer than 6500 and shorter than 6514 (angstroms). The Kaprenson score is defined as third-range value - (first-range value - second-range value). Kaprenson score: 2.0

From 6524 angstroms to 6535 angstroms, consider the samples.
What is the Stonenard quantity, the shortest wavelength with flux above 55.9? 6531.09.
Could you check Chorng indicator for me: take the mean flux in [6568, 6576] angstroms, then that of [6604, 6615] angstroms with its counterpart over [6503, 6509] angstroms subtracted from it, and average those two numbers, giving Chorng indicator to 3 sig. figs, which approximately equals 30.4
